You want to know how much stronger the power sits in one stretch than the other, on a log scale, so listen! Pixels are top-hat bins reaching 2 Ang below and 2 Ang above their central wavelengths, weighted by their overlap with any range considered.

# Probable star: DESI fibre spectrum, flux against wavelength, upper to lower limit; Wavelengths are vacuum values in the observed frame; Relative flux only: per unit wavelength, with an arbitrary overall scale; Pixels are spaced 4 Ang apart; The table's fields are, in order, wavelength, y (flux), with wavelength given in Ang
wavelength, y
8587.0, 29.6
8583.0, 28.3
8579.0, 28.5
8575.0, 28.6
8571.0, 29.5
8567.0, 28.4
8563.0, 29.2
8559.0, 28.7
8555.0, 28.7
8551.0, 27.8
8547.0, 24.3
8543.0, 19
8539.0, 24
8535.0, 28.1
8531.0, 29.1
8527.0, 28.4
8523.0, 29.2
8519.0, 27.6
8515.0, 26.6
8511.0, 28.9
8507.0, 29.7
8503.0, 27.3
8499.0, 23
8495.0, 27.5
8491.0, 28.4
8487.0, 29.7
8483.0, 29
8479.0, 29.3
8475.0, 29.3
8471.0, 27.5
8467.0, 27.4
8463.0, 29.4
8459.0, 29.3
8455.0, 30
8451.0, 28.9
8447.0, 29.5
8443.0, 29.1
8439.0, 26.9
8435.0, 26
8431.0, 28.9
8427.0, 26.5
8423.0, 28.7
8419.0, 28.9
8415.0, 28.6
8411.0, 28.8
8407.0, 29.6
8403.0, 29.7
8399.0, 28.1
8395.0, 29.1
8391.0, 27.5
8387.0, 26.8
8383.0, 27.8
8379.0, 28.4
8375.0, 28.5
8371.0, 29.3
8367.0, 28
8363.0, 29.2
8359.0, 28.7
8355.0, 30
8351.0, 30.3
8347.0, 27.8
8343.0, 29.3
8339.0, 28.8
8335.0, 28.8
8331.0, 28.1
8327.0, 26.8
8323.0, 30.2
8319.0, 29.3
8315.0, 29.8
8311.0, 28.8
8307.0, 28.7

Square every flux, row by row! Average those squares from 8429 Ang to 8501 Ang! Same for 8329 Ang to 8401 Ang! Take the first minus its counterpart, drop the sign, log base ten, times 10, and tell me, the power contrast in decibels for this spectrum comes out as 11.8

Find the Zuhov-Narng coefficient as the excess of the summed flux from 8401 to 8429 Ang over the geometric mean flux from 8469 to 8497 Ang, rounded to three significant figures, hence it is 172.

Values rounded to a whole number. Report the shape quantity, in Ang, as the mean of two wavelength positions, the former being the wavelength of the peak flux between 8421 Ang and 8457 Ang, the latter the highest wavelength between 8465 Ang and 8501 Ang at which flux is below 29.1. 8477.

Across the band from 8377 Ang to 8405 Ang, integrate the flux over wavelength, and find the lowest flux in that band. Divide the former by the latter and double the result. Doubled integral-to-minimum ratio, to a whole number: 59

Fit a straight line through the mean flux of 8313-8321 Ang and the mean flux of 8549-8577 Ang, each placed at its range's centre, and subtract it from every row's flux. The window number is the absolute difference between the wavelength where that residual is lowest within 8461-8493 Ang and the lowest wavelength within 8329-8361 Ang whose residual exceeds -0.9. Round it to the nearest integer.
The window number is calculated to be 132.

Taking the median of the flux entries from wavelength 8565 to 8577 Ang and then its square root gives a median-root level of 5.35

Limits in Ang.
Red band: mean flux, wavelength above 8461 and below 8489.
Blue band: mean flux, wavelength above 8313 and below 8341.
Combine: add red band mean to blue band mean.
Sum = 58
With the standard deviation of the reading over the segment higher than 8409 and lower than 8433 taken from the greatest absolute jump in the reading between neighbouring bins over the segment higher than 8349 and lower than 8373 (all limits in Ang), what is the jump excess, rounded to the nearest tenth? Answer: 0.4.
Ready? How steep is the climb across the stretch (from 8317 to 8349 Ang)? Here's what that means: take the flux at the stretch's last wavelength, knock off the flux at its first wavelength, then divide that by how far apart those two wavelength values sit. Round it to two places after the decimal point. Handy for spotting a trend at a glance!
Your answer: -0.05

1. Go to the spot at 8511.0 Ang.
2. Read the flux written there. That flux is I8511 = 28.9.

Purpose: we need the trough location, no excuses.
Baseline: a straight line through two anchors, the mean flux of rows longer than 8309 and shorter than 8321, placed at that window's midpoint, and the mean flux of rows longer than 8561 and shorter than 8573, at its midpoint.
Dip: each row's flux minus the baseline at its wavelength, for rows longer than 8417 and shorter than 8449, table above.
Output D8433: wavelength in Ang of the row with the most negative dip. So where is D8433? 8435.0 Ang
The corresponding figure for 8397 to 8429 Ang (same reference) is 8427.0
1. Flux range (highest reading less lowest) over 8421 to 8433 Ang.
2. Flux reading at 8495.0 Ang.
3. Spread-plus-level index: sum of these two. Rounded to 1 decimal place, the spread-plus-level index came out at 29.9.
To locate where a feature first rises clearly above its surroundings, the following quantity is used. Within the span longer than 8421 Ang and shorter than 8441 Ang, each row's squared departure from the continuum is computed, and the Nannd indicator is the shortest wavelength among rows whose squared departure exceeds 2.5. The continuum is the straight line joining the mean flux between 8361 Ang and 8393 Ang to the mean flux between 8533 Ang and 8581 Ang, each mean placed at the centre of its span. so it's 8435.0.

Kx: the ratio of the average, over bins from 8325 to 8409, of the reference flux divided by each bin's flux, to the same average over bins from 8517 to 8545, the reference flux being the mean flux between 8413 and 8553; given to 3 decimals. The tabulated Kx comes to 0.908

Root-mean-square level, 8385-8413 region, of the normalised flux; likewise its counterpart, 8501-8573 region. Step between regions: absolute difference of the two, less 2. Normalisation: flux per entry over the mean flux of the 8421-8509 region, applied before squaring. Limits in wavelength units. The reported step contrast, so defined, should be -1.97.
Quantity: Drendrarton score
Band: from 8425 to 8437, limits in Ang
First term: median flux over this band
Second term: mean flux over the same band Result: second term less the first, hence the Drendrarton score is 0.63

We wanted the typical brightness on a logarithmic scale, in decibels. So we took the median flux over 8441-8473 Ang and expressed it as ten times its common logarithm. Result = 14.7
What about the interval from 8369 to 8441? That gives 14.6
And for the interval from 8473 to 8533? 14.6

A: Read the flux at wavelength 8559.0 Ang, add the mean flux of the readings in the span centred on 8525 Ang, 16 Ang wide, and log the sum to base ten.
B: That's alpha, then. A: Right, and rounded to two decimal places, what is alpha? 1.76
